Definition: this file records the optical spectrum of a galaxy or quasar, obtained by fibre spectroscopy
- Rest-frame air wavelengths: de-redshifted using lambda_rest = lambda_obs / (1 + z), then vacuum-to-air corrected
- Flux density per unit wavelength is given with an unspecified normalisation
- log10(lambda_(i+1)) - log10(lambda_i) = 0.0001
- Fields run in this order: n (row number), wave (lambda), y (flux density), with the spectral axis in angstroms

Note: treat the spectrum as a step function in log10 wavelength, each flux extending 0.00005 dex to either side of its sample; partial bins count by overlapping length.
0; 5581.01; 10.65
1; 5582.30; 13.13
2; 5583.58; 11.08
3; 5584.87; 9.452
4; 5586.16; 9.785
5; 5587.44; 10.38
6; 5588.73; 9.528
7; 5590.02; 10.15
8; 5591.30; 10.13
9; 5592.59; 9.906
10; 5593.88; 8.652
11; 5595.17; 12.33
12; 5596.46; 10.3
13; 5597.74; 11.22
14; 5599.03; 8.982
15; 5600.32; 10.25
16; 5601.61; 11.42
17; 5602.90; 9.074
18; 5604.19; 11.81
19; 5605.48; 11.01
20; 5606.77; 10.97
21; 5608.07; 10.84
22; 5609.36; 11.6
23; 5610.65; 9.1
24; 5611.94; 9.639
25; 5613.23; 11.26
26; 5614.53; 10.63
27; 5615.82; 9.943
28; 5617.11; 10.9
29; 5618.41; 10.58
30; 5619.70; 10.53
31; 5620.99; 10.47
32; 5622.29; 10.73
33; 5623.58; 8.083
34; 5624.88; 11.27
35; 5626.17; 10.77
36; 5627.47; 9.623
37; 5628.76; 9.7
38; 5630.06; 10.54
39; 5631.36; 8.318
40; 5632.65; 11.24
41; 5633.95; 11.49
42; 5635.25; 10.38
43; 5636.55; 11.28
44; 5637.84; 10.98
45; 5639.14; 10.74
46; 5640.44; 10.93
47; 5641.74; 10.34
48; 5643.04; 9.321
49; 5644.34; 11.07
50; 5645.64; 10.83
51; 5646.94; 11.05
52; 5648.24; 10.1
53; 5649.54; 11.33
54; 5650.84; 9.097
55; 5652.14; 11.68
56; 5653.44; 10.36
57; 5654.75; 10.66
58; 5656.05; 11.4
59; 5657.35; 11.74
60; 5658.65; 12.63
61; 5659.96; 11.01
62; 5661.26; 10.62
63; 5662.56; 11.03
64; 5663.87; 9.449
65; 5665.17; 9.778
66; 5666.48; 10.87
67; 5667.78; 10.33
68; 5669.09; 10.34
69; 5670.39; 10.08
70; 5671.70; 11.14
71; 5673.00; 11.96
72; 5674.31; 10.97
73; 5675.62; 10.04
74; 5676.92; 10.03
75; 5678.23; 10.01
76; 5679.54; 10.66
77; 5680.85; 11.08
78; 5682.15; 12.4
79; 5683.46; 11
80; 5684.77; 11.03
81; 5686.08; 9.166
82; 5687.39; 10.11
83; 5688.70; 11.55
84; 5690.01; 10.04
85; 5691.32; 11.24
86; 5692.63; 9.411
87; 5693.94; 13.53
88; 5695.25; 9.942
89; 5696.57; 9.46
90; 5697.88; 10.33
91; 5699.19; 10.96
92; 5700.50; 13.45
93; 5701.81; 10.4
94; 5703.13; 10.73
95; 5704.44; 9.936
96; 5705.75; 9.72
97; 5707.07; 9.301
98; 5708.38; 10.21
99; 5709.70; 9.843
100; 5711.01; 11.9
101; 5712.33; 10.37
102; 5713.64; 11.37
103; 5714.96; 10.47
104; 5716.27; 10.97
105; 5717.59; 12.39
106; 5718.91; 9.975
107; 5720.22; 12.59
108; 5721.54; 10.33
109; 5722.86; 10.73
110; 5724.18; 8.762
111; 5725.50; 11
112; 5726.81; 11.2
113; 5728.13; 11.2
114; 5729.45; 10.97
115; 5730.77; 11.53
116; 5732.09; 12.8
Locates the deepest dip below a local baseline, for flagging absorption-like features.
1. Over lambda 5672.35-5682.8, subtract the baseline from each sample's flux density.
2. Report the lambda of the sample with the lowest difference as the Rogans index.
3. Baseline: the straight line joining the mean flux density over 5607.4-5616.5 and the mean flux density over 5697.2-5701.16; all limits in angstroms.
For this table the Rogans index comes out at 5678.23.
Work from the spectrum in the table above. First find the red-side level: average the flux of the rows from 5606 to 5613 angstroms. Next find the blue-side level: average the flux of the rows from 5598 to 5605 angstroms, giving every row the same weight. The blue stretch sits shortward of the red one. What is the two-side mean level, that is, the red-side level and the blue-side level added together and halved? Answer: 10.4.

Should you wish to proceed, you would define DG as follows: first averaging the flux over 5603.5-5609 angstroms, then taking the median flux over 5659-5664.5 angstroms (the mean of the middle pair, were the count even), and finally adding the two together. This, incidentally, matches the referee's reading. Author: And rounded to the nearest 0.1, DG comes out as 22.0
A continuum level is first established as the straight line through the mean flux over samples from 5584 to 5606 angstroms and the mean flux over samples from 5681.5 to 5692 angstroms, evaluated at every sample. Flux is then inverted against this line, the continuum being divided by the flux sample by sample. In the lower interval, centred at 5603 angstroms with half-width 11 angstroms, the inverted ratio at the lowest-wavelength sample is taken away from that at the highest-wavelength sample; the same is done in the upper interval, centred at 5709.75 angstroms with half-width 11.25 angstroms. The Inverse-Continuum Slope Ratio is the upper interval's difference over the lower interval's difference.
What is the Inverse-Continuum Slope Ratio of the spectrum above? 1.0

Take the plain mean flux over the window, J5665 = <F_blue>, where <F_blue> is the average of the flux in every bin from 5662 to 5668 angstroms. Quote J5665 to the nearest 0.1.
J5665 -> 10.3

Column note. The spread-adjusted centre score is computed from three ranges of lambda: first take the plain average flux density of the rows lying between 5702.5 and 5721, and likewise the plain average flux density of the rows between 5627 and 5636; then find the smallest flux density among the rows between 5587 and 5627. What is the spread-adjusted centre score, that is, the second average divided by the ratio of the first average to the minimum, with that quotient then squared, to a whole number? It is 59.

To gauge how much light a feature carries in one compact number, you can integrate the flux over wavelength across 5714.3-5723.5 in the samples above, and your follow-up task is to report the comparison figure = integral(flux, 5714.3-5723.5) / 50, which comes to 2.04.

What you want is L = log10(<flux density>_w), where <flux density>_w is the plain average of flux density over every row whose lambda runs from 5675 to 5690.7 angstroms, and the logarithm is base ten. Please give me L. 1.03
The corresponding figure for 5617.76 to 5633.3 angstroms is 1.01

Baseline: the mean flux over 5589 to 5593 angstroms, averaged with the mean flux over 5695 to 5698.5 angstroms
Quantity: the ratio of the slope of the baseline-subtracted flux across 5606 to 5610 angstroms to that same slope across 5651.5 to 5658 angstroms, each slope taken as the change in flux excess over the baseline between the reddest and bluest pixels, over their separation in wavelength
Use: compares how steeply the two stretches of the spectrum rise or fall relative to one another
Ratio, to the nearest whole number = 21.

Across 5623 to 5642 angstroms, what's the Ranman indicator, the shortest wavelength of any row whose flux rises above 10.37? 5624.88 angstroms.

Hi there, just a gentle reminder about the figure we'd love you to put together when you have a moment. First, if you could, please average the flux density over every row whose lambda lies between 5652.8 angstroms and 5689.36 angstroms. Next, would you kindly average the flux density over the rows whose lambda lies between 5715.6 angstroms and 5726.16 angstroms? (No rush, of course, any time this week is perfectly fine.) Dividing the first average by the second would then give 0.99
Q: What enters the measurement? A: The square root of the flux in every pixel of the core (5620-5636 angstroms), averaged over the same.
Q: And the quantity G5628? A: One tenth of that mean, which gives 0.319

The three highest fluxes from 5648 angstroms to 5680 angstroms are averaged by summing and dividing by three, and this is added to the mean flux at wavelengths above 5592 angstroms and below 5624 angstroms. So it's 22.5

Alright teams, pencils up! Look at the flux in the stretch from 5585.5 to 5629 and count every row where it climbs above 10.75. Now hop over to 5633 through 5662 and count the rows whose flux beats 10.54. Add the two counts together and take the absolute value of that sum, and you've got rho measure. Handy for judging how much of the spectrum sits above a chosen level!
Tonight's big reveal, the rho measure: 28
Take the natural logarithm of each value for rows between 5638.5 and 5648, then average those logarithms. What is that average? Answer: 2.36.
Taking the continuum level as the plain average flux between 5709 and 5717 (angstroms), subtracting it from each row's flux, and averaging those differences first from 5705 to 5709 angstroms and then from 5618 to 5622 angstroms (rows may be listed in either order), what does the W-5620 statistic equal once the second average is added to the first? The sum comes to -1.4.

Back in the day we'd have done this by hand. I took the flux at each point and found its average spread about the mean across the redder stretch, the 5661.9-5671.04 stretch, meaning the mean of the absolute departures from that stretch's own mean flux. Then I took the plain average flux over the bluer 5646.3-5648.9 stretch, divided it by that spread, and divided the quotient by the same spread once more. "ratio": 58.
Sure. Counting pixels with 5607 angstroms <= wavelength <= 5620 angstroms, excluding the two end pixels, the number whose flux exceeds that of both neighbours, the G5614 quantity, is 3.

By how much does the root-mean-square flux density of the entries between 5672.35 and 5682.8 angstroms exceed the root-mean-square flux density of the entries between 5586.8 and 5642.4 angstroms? 0.47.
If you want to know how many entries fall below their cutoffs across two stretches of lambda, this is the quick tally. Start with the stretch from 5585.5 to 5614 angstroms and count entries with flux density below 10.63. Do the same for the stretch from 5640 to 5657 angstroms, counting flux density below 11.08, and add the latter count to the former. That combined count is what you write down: 23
